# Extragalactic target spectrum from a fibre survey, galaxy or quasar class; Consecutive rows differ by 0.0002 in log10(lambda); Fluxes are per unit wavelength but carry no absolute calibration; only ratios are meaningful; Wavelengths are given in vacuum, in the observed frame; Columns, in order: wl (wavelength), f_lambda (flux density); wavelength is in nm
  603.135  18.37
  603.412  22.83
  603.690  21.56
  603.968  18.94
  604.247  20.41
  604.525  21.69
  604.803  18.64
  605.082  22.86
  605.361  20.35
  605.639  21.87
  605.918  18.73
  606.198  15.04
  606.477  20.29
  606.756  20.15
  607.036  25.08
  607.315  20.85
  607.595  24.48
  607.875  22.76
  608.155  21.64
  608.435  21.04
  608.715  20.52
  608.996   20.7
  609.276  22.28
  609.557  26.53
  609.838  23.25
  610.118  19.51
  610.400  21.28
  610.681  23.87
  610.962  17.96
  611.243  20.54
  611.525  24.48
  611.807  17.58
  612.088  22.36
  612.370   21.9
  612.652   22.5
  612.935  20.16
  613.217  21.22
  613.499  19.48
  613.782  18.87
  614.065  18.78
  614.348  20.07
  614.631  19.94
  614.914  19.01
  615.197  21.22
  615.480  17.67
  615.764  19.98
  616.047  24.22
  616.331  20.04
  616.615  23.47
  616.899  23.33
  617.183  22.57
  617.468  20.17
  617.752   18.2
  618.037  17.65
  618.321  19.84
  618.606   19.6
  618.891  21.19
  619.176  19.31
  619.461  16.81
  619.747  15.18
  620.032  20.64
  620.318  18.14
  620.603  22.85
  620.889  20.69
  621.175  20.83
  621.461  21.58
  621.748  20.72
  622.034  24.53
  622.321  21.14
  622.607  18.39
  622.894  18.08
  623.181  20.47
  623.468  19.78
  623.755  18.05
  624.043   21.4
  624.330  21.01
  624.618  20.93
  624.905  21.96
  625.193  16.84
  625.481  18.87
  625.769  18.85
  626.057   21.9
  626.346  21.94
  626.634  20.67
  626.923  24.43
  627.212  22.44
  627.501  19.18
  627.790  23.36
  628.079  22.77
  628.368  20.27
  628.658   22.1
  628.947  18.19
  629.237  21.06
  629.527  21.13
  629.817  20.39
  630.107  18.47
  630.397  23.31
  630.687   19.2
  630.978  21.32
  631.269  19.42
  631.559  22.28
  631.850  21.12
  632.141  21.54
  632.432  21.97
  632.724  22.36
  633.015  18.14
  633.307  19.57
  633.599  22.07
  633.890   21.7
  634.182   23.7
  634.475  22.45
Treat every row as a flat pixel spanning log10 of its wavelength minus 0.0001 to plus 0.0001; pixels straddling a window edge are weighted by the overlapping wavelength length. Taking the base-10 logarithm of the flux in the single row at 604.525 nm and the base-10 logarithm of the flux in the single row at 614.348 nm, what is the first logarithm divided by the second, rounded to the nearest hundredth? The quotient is 1.03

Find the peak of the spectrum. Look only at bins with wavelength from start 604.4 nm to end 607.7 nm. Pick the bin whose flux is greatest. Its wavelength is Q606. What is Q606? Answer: 607.036 nm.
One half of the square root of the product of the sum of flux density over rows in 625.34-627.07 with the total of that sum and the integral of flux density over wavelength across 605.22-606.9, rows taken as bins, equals 71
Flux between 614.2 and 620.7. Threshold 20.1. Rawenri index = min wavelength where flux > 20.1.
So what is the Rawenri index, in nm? 615.197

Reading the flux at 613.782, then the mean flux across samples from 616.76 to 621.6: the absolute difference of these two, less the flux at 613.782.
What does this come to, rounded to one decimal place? -17.8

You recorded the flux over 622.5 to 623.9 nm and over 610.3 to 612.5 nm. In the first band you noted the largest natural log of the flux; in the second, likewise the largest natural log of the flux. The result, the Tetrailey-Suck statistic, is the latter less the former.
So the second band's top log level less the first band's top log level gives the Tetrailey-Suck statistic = 0.18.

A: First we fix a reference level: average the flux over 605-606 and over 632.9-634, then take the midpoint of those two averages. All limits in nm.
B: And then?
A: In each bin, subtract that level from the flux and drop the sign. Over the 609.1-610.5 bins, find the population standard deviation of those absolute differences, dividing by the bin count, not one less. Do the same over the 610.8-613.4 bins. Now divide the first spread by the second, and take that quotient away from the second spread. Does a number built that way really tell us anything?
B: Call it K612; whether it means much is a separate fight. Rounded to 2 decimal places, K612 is -0.37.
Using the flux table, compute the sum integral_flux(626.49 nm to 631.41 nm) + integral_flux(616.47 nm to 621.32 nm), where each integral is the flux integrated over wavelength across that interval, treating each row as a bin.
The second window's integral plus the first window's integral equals 201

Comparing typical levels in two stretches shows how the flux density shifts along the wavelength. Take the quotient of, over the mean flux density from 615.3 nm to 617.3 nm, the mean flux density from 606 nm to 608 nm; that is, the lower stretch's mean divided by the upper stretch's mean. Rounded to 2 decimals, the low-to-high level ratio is 0.98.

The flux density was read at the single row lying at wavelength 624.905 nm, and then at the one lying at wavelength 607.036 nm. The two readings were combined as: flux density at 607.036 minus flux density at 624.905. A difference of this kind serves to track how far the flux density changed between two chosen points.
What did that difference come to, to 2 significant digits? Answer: 3.1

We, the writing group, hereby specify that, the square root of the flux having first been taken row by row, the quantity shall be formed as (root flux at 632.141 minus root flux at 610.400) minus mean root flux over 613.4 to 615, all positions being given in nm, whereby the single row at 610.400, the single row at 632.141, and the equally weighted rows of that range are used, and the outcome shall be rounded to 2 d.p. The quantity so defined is -4.37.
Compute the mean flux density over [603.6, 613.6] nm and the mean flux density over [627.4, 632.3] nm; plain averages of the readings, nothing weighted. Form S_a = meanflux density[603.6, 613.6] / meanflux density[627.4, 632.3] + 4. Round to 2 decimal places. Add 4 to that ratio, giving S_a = 5.01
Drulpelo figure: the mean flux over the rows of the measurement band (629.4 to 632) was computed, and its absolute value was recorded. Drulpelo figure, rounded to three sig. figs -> 20.7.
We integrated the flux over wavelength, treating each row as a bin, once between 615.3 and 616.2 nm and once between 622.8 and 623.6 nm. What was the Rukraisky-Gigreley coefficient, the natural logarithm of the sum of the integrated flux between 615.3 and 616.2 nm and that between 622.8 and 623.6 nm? 3.53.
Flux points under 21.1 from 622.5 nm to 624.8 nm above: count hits 7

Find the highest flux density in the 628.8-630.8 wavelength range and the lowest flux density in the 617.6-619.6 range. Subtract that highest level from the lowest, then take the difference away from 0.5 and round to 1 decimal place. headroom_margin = 7.0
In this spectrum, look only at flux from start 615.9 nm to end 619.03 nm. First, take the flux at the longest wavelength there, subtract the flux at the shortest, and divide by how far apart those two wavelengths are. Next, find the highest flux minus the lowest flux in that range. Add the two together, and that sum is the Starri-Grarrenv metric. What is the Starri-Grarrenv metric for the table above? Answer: 5.5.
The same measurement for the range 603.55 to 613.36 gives 11.5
